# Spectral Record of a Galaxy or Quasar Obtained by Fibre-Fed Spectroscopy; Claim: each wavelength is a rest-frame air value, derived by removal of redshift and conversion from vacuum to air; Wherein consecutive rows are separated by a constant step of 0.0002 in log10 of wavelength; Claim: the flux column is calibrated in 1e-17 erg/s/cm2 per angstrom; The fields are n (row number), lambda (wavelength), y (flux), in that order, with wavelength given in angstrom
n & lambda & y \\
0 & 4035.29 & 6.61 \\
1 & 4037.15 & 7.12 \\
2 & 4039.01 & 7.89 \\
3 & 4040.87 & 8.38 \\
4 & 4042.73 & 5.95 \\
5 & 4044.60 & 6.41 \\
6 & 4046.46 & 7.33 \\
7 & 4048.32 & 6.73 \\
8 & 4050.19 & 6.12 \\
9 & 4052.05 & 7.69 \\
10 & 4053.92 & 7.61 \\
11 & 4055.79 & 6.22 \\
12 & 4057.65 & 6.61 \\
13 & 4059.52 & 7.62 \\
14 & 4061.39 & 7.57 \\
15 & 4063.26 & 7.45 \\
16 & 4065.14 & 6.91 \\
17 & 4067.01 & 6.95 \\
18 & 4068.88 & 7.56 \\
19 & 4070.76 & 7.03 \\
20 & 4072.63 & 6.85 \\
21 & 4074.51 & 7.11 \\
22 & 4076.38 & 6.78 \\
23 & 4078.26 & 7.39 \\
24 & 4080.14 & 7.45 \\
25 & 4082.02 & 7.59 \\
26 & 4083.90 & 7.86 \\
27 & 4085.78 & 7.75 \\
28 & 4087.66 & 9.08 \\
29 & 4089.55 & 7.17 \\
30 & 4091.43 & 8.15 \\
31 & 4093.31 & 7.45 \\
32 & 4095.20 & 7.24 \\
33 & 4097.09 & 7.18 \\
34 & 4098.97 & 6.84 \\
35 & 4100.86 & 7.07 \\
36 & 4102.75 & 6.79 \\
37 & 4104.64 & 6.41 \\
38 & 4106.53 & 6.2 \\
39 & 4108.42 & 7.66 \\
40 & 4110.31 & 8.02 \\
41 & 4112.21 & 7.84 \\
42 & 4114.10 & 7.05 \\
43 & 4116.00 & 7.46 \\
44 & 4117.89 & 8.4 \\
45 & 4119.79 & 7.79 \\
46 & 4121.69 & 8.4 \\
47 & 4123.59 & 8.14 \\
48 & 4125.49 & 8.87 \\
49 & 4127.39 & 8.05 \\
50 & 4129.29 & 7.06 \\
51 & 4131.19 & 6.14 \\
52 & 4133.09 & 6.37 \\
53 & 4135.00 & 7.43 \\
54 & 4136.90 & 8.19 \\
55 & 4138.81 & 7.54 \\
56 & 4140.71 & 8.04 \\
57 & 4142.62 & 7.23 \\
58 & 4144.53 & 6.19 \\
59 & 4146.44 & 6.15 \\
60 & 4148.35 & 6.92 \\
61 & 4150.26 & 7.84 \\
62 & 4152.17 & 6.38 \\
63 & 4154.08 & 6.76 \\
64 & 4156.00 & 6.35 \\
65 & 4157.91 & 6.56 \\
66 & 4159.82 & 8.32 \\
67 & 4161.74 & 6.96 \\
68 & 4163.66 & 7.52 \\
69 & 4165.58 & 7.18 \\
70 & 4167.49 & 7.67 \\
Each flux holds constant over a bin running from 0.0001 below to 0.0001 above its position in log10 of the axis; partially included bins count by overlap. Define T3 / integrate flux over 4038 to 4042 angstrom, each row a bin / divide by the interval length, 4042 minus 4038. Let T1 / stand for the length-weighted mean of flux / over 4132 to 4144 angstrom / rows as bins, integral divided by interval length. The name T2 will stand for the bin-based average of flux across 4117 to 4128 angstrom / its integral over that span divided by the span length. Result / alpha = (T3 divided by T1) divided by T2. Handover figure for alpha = 0.131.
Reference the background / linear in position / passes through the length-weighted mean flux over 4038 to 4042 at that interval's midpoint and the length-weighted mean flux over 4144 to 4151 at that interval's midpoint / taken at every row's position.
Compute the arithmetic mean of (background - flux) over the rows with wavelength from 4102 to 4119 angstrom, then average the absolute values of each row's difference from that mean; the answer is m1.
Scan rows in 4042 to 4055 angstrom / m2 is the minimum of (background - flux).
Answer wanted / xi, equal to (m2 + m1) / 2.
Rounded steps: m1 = 0.66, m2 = 0.2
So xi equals 0.42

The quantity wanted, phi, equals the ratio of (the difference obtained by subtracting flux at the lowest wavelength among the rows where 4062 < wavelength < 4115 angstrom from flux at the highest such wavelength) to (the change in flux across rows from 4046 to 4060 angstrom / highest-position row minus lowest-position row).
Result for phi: -1.4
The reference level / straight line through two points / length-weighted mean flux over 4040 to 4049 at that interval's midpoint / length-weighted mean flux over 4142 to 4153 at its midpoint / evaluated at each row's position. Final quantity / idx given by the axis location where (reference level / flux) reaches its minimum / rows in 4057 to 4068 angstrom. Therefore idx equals 4059.52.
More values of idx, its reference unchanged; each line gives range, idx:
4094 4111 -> 4110.31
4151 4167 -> 4159.82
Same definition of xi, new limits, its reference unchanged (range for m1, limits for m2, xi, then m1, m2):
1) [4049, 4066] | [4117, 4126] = -0.64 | 0.56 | -1.8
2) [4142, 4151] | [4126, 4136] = -0.24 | 0.57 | -1.0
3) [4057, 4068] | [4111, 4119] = -0.47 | 0.35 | -1.3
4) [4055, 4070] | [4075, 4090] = -0.58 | 0.45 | -1.6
